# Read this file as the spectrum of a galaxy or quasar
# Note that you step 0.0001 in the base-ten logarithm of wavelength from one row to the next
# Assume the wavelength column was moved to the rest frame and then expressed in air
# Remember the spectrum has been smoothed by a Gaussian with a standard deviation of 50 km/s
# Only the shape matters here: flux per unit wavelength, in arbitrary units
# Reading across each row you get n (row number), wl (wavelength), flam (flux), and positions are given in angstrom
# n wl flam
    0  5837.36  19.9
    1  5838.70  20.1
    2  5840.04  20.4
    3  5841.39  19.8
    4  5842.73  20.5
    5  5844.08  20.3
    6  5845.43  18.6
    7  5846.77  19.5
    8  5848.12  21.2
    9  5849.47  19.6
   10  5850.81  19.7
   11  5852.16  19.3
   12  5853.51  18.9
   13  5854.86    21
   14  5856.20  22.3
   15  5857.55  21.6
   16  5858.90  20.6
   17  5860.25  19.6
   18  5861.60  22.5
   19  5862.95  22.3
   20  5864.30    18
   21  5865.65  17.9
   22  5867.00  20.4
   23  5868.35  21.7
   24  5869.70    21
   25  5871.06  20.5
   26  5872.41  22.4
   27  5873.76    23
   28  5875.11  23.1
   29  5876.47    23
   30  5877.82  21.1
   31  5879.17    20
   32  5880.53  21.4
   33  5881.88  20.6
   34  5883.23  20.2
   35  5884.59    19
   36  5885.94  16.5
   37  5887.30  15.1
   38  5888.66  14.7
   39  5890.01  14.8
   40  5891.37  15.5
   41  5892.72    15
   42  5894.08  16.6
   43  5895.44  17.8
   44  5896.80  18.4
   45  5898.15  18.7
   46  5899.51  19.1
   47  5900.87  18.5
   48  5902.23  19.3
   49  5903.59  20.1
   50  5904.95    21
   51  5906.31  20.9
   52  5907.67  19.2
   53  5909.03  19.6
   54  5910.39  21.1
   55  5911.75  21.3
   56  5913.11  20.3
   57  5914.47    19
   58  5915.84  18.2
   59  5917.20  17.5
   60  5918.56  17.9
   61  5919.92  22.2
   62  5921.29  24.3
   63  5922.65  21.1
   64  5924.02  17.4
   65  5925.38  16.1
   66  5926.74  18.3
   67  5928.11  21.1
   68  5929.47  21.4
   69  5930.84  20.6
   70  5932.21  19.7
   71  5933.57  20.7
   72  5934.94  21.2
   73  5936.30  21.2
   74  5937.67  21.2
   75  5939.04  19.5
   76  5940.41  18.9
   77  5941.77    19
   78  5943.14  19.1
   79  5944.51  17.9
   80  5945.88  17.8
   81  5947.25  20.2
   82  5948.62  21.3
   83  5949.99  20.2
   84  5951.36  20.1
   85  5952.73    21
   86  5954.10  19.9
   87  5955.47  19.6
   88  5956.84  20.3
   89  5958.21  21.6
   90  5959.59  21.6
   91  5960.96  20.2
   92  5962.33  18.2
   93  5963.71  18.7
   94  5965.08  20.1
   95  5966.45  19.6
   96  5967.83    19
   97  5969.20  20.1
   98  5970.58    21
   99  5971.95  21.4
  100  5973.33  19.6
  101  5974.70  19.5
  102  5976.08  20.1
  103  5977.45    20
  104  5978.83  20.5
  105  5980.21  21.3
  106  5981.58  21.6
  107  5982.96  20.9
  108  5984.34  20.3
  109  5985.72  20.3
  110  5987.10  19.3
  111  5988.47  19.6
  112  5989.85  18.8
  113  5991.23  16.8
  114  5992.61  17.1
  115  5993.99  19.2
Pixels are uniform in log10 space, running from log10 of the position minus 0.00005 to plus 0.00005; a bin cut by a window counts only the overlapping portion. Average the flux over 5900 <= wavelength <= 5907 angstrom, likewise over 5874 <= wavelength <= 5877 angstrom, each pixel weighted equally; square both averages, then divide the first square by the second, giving 0.75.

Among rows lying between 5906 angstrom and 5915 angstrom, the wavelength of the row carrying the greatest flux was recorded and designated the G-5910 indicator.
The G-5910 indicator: 5911.75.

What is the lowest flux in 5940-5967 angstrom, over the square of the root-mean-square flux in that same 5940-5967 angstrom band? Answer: 0.0454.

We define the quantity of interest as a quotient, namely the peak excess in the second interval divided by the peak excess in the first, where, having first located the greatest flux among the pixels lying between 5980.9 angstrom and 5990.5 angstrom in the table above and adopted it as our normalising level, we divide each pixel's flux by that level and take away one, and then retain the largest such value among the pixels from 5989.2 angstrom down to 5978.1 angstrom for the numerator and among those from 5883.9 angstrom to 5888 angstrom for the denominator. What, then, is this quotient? 0.00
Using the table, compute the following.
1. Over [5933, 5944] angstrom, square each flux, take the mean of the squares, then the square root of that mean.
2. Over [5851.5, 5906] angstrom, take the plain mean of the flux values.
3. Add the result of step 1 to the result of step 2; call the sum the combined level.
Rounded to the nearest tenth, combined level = 39.7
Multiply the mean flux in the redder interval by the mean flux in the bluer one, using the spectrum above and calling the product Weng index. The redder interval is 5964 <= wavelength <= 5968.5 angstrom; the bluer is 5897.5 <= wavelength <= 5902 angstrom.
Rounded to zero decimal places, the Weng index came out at 367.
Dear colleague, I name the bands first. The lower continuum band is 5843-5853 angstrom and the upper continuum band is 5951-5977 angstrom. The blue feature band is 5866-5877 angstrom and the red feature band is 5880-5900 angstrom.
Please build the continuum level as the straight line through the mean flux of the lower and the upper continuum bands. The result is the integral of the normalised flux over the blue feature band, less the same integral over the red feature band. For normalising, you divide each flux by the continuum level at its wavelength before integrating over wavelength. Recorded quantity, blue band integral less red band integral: -6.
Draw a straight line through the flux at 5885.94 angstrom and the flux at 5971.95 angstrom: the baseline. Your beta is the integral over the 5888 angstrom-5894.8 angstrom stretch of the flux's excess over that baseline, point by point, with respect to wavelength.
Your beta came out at -10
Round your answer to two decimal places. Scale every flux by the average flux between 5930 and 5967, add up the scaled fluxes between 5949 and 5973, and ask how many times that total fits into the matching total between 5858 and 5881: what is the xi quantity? 1.05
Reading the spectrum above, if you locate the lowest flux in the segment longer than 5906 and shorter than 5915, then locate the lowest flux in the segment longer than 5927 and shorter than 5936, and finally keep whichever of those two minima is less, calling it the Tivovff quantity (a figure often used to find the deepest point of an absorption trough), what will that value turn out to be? 19.0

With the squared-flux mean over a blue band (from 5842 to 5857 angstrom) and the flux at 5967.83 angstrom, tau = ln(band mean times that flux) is 8.95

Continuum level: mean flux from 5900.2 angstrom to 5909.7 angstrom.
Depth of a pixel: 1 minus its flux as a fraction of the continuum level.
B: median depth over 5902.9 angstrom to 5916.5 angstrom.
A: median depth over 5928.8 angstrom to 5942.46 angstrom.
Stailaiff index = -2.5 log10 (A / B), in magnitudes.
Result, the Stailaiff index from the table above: -0.8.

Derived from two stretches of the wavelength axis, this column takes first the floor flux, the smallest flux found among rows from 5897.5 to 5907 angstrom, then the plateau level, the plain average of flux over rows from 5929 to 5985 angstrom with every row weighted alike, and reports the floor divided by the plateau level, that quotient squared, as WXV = 0.84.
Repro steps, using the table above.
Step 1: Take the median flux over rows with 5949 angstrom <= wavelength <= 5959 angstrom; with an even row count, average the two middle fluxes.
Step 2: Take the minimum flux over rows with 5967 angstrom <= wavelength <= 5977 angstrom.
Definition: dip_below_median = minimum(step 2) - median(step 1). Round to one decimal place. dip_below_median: -1.2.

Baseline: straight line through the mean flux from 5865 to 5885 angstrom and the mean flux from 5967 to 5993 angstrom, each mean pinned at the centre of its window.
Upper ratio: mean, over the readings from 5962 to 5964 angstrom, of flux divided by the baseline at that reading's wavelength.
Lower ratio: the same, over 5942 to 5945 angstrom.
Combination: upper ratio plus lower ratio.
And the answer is 1.83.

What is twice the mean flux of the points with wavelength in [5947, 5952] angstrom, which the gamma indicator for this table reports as 40.9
